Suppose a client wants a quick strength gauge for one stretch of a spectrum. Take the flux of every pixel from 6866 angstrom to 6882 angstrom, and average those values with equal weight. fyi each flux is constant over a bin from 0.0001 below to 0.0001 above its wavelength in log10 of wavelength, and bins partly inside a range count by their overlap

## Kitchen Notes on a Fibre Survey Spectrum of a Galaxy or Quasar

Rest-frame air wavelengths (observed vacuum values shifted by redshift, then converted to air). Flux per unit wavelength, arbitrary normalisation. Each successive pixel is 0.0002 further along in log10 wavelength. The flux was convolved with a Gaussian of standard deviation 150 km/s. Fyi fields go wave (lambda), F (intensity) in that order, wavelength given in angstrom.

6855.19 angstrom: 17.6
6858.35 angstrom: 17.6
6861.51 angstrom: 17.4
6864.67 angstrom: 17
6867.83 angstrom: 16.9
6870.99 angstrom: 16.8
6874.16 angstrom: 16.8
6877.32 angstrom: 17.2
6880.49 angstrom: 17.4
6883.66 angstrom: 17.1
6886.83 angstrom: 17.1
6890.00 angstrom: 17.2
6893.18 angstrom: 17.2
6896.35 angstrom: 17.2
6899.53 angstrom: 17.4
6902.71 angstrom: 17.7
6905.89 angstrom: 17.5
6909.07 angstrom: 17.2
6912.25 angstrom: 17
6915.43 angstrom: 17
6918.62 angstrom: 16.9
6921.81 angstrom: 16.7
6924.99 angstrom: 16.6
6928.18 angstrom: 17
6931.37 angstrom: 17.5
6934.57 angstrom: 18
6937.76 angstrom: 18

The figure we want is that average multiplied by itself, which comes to 290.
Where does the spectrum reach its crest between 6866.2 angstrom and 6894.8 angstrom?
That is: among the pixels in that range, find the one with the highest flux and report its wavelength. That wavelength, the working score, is 6880.49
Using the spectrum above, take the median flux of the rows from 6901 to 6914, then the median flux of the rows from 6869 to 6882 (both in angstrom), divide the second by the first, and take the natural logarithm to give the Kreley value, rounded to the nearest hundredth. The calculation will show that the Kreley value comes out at -0.02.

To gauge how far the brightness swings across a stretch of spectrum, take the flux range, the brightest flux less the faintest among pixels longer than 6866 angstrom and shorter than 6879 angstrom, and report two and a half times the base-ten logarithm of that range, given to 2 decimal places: -0.99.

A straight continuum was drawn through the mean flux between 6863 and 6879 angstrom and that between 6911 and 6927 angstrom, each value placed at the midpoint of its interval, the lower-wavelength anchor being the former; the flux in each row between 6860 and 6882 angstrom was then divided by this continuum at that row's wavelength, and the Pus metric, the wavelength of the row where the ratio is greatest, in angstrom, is 6880.49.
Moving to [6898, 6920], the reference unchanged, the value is 6902.71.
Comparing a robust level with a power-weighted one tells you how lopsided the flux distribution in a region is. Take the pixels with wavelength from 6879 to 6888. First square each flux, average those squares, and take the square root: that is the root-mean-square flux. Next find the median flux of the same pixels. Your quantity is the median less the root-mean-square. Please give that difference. -0.10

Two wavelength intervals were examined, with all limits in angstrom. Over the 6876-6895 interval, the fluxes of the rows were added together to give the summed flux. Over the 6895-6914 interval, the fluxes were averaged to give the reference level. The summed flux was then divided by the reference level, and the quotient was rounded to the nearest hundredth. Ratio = 5.95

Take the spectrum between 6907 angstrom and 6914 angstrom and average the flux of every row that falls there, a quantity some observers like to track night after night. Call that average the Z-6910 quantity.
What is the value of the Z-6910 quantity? 17.1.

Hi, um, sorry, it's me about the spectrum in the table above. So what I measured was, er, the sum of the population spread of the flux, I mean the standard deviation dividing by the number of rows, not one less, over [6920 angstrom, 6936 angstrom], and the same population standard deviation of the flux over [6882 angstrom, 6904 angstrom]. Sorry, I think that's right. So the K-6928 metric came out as 0.72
